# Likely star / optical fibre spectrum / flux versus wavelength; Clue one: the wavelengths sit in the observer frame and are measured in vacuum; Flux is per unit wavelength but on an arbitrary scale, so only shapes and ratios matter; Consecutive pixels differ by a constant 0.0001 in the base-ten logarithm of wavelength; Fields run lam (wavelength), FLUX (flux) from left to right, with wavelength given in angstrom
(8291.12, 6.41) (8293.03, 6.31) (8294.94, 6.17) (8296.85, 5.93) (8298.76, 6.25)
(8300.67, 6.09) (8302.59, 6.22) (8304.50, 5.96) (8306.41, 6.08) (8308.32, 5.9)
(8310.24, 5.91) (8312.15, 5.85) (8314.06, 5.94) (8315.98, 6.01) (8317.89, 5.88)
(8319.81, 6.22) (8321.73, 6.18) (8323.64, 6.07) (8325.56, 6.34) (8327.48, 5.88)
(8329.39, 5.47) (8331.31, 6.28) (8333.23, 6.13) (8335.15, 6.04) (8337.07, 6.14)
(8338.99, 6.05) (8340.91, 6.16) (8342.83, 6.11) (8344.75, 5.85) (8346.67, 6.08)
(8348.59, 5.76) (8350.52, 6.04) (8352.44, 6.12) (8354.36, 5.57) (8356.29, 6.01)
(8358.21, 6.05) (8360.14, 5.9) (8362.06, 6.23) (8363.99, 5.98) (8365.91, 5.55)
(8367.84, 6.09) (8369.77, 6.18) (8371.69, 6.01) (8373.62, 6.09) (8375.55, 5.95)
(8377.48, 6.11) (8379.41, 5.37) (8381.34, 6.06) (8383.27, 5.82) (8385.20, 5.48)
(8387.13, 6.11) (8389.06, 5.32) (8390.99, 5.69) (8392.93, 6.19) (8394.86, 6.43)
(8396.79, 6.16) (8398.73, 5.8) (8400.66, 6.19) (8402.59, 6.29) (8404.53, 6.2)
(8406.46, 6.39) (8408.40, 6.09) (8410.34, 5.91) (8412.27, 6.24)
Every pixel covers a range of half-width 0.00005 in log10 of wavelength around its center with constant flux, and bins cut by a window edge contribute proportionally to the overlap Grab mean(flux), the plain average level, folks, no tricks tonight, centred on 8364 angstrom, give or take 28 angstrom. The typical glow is 5.93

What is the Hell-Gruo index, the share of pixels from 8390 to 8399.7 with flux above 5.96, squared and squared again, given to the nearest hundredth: 0.13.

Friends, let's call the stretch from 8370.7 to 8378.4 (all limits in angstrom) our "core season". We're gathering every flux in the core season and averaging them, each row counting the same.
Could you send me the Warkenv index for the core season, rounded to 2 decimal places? 6.04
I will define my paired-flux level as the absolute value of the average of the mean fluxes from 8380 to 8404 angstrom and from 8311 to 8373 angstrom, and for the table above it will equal 5.98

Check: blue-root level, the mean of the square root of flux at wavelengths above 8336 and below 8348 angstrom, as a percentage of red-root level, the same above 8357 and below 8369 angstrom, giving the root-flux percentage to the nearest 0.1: 100.8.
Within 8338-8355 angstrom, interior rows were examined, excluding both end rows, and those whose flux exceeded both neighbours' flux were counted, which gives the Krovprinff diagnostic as 3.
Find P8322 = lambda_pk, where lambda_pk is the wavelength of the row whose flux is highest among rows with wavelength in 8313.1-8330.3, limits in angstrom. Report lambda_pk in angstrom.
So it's 8325.56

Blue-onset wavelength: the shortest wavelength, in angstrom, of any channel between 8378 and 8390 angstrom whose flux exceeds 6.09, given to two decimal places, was 8387.13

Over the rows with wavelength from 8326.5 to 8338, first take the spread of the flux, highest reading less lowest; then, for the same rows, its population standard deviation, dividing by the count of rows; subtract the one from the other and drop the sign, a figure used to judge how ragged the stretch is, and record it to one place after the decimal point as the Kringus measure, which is 0.5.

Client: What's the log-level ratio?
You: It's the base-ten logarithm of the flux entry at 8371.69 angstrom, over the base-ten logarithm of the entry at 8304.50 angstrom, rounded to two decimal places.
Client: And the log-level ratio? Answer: 1.00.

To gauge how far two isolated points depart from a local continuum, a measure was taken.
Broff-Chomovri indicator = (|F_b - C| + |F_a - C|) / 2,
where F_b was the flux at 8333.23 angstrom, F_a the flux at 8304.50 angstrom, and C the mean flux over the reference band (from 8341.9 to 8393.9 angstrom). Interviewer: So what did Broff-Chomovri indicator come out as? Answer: 0.13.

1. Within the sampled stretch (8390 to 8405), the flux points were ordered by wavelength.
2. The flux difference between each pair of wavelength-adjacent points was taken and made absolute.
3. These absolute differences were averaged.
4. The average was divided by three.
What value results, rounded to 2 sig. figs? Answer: 0.093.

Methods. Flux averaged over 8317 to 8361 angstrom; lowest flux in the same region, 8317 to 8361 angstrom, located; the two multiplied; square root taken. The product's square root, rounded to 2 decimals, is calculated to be 5.74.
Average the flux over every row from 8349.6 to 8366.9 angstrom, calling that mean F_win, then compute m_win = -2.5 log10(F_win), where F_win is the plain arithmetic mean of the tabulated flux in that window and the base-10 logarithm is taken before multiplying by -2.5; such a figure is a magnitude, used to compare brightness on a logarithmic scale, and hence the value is -1.934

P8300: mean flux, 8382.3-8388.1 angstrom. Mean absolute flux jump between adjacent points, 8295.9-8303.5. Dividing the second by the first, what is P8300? 0.035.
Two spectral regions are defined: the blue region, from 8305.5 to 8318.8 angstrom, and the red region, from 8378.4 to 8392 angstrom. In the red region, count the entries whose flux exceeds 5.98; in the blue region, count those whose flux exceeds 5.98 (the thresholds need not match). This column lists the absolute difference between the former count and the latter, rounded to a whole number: 0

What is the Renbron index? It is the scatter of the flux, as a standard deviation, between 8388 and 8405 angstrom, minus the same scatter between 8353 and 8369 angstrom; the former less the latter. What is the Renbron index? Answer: 0.11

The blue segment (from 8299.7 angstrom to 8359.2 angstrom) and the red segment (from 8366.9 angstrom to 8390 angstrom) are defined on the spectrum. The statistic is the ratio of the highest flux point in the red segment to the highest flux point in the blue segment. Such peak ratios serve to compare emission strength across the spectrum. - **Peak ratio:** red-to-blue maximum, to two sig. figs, 0.97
